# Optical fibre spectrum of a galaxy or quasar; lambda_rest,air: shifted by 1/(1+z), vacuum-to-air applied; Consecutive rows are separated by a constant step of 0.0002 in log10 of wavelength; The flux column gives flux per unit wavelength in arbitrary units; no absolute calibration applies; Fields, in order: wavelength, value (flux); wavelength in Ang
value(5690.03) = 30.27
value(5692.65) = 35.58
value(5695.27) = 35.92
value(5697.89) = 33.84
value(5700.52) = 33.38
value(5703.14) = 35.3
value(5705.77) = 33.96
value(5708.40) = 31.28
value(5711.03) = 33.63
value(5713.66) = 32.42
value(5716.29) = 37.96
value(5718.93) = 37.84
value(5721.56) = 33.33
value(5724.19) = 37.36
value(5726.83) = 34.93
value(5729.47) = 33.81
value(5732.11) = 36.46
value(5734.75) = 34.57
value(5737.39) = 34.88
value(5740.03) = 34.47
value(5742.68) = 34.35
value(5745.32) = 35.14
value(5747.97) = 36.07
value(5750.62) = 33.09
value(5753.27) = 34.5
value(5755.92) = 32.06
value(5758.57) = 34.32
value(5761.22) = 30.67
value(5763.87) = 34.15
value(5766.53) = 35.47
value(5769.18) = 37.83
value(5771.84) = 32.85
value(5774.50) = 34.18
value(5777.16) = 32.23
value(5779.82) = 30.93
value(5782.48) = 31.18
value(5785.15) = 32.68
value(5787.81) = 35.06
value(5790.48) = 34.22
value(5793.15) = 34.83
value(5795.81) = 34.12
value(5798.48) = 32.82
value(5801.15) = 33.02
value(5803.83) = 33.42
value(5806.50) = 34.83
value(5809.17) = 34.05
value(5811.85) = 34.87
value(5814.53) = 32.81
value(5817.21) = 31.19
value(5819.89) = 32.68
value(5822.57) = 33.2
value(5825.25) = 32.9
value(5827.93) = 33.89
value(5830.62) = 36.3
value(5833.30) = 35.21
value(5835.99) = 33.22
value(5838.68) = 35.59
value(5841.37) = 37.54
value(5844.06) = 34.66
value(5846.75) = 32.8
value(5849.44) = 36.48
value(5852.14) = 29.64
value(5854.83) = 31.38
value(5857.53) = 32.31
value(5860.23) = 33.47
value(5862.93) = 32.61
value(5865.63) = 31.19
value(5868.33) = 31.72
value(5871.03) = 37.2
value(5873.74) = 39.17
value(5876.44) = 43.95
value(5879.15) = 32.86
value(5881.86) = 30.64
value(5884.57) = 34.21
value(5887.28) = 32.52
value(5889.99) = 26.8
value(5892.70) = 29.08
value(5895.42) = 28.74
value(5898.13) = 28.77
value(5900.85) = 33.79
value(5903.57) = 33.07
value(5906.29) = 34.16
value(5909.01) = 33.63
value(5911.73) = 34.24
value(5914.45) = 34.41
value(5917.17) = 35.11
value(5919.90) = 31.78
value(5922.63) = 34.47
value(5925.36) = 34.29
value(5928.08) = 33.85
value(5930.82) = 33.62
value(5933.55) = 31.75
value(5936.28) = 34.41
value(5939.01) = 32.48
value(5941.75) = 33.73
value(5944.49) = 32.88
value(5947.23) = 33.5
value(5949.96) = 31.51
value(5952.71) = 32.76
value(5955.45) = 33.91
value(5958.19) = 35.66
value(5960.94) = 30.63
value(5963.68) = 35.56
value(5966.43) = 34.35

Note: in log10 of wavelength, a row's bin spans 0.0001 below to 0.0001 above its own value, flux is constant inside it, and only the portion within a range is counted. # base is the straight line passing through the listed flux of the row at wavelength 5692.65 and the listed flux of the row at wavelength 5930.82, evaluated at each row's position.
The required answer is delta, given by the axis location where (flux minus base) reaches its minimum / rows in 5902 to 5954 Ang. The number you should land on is 5949.96 Ang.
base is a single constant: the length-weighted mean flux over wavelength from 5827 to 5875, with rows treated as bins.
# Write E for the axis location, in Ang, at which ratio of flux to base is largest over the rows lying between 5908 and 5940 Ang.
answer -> 5917.17 Ang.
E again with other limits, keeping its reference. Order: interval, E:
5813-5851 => 5841.37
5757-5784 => 5769.18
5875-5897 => 5876.44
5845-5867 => 5849.44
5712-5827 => 5716.29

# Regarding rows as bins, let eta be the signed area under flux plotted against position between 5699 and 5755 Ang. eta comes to 1942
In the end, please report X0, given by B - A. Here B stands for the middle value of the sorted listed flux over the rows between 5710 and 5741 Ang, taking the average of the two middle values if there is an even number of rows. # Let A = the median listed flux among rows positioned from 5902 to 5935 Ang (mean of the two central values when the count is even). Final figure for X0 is 0.7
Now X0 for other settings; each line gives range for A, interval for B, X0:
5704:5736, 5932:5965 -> -1.1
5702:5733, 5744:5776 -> -0.2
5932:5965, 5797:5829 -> -0.1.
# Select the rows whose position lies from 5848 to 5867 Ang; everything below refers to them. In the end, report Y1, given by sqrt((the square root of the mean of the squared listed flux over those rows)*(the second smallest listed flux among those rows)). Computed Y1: 31.8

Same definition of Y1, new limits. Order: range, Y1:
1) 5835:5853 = 33.6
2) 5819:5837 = 33.4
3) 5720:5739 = 34.4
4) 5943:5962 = 32.3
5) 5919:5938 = 32.6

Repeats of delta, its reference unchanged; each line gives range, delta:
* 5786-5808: 5798.48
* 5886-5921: 5889.99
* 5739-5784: 5761.22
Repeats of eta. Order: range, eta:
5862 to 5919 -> 1894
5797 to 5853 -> 1898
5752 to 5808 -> 1881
